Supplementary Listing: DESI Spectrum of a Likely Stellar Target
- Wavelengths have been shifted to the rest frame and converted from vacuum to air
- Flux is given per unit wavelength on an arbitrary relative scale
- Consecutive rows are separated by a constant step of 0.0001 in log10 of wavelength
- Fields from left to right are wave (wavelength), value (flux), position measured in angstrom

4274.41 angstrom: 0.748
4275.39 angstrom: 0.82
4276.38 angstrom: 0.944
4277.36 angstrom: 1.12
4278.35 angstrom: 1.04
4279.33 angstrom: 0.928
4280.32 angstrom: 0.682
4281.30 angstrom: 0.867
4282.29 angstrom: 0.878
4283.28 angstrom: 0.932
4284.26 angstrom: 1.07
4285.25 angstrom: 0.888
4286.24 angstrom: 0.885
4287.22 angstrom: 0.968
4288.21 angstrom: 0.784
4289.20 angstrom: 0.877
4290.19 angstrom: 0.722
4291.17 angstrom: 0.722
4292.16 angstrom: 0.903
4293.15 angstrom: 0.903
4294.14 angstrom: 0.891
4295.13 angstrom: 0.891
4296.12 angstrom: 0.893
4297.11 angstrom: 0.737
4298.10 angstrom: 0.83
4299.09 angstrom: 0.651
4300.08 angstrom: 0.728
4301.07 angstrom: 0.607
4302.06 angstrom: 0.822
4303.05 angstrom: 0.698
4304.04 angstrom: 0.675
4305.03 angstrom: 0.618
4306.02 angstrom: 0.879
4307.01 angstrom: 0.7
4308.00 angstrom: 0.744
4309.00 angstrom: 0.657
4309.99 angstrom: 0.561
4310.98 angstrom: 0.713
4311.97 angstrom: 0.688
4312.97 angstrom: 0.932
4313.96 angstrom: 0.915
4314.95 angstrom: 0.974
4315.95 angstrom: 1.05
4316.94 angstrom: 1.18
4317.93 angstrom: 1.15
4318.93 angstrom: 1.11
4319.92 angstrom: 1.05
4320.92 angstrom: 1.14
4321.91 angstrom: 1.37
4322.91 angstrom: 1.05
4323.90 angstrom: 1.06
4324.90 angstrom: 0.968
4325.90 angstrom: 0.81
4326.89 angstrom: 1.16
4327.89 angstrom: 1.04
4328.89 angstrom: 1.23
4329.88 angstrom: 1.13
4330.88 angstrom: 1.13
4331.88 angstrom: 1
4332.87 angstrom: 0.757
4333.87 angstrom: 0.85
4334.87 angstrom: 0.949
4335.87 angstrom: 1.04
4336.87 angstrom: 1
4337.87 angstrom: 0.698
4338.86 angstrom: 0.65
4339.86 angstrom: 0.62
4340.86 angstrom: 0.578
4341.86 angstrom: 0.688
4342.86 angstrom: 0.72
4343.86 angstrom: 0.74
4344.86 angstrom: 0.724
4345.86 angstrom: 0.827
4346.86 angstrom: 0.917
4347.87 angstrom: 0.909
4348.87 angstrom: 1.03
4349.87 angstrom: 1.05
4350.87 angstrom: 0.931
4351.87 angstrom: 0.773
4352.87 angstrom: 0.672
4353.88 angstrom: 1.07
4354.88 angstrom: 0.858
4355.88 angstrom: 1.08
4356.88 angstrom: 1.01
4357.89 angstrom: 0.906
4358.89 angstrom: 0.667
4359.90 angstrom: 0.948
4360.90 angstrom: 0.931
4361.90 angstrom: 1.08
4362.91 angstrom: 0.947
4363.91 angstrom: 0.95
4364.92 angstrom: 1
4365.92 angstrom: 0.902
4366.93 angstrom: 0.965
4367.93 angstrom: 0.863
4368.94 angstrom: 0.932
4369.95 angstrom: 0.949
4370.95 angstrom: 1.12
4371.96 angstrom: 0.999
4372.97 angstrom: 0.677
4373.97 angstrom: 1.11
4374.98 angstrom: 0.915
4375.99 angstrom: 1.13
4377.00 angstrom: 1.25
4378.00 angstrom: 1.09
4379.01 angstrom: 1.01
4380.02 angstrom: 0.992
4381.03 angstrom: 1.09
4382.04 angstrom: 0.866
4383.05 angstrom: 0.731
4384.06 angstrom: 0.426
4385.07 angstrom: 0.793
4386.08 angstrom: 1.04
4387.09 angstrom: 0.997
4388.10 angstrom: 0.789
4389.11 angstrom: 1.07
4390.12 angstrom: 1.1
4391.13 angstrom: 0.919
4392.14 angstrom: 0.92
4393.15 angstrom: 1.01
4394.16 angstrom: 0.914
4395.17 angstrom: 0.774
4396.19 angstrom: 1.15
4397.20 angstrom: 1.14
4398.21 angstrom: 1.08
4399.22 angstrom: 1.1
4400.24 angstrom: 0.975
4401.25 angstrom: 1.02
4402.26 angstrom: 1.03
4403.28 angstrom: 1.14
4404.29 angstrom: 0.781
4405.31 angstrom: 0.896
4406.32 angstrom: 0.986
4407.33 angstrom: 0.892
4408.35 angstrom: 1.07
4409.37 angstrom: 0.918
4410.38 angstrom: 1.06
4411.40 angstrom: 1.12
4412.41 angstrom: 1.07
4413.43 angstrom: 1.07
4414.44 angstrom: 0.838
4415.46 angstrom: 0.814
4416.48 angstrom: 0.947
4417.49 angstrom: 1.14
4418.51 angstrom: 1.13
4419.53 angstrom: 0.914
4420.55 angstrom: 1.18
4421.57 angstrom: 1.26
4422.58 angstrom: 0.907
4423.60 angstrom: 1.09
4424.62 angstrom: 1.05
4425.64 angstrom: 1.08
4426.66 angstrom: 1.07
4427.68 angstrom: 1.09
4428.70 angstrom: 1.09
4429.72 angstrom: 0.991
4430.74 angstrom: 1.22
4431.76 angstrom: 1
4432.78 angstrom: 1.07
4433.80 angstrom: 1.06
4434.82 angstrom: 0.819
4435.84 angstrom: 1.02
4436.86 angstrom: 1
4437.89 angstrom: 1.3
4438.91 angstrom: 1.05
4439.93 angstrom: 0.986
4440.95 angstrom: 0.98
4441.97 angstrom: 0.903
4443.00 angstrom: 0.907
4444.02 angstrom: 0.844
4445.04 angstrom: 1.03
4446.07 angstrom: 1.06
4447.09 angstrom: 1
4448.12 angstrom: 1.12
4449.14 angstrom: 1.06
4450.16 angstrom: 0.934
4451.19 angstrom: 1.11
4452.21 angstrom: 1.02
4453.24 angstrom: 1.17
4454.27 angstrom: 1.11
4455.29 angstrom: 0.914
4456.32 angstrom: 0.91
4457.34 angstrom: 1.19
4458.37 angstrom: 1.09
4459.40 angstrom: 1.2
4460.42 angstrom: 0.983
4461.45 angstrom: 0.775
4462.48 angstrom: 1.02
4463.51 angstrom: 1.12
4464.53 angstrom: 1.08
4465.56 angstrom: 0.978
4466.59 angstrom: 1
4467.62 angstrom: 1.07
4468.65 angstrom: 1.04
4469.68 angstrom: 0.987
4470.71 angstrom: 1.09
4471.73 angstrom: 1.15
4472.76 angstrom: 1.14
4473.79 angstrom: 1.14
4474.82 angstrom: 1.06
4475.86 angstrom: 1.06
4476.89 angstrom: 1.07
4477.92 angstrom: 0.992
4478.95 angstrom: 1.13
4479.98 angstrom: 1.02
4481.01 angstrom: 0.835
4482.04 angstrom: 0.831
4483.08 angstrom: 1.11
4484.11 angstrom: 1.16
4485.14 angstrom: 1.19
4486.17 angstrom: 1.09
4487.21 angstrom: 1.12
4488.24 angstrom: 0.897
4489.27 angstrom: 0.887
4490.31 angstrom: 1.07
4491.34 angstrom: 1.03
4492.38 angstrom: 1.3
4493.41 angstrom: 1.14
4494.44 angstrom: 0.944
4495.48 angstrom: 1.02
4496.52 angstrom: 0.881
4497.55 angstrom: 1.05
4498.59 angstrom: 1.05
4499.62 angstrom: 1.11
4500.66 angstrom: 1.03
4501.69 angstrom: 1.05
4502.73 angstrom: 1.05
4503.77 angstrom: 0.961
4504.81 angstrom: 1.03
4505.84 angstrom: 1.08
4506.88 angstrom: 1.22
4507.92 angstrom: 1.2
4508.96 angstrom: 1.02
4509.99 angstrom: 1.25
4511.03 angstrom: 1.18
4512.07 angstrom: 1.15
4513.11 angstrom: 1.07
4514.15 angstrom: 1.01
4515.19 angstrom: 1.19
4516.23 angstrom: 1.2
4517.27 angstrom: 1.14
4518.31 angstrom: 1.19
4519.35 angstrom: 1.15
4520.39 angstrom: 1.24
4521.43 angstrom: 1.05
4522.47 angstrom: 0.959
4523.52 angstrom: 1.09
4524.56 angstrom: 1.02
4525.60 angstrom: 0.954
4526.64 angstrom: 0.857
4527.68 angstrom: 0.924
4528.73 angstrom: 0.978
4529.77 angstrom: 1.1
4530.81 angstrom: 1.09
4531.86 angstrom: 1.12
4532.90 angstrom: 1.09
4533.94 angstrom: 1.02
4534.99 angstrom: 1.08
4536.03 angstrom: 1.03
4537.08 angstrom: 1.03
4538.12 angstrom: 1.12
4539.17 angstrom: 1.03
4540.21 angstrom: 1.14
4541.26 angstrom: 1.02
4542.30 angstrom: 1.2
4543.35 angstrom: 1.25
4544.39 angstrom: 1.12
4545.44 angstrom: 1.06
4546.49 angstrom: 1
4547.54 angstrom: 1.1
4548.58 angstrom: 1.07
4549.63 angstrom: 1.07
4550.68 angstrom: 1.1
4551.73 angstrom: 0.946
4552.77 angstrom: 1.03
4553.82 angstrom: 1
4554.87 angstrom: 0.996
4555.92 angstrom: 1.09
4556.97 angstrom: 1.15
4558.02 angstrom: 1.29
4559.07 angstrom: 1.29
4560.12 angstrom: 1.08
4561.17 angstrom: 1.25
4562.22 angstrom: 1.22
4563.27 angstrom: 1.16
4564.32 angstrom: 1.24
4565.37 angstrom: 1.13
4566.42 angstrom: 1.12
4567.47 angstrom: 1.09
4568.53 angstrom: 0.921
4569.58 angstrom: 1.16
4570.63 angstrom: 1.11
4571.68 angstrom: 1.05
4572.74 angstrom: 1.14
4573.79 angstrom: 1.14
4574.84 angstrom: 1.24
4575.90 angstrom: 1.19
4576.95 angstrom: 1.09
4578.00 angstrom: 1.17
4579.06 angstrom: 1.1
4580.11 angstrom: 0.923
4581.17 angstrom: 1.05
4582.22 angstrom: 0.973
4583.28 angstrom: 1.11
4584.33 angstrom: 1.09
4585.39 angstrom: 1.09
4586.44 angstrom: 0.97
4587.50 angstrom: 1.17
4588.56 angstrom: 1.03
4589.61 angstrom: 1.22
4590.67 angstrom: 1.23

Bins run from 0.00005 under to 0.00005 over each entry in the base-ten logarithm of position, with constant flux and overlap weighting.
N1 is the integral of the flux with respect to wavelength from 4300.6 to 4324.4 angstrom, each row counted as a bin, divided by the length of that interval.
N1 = 0.89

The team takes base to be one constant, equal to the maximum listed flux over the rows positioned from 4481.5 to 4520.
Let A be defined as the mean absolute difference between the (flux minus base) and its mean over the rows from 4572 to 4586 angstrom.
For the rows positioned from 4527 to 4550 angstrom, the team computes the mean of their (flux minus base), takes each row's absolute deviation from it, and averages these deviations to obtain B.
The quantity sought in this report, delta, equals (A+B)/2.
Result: 0.0566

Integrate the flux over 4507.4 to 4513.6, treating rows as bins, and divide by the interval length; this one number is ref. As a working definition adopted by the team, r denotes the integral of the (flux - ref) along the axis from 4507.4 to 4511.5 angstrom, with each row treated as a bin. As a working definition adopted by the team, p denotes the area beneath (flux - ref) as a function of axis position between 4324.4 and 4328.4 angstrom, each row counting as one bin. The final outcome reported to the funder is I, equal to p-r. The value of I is -0.67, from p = -0.60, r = 0.1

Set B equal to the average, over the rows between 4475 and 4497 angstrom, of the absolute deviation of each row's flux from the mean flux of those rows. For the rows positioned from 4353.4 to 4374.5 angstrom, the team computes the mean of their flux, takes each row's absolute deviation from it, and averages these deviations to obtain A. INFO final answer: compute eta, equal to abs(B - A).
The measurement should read 0.01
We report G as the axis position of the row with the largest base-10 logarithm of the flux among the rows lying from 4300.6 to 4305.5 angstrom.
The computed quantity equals 4302.06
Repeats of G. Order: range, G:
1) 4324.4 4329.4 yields 4328.89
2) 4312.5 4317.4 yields 4316.94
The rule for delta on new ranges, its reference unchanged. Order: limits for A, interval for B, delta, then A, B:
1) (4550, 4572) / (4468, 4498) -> 0.0832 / 0.082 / 0.085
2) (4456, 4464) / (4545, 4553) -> 0.0776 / 0.114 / 0.041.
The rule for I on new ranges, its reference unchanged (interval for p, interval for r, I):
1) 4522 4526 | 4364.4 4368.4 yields 0.30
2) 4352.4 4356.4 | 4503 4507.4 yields -0.57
